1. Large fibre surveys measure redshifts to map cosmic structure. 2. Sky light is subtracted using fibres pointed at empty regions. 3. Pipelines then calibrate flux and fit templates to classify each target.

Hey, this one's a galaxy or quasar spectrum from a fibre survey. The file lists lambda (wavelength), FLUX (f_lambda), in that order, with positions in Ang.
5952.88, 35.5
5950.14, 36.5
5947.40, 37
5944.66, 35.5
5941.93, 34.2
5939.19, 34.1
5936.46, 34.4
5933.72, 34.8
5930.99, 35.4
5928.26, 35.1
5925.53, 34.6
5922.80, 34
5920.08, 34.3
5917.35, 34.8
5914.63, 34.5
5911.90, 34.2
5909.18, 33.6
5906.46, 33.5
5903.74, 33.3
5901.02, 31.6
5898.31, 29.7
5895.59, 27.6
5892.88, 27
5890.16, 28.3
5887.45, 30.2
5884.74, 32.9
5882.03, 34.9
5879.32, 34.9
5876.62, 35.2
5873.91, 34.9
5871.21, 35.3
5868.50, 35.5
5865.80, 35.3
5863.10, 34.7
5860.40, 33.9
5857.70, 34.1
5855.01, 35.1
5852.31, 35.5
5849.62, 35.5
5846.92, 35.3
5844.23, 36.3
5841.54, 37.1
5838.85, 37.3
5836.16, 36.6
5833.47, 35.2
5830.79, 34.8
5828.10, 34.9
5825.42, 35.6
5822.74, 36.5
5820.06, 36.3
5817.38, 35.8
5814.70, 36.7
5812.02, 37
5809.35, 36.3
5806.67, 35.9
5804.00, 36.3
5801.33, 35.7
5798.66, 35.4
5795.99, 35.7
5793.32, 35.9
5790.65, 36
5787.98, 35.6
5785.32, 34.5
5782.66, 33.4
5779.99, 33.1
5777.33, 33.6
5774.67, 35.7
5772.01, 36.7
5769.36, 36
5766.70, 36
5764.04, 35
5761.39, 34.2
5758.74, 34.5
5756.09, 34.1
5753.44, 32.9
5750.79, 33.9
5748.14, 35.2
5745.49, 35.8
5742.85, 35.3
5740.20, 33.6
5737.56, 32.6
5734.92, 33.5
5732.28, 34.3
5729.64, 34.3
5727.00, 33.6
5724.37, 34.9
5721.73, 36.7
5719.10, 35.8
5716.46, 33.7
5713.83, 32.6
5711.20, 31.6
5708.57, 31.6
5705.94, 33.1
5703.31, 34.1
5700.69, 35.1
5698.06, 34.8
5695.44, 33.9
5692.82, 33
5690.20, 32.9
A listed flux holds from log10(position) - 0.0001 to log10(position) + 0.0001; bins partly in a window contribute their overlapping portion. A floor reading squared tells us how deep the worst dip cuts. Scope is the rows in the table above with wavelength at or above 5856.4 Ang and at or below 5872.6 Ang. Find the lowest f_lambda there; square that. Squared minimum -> 1149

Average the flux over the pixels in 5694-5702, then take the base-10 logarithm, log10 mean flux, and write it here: 1.54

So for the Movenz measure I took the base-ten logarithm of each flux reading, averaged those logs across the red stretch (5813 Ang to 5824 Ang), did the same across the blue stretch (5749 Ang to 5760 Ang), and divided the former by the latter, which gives 1.02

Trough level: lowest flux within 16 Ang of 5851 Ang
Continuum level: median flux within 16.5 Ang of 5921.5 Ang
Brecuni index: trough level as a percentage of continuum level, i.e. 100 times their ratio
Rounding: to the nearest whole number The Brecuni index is 98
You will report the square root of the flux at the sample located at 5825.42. 5.97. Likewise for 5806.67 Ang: 5.99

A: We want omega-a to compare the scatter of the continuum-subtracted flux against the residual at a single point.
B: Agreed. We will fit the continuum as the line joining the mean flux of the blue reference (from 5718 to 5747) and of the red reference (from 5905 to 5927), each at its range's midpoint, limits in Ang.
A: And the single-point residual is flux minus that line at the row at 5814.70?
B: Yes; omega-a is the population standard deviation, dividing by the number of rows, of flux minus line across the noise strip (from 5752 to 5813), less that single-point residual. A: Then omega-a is -1.1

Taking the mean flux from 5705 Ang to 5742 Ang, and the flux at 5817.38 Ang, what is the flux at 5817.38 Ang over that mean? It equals 1.06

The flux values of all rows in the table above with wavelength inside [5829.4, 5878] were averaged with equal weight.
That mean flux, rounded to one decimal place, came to 35.4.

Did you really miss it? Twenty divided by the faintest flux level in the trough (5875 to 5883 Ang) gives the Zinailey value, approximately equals 0.57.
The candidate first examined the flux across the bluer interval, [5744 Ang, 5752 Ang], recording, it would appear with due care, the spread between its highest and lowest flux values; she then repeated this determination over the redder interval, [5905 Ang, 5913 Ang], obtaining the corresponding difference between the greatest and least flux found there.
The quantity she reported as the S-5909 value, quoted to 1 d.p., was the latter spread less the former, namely -1.2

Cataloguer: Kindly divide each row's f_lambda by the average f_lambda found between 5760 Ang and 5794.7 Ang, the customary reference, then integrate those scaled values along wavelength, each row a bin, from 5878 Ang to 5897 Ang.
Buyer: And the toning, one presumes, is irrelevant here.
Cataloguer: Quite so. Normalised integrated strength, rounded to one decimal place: 16.7 Ang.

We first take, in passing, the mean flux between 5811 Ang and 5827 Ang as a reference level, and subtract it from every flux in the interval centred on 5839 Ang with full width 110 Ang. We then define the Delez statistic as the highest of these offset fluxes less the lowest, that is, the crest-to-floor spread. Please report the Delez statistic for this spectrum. 10.3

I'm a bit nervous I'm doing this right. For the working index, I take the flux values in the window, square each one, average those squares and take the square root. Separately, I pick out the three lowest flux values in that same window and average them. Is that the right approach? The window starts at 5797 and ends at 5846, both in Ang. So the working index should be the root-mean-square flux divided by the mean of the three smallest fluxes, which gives 1.03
